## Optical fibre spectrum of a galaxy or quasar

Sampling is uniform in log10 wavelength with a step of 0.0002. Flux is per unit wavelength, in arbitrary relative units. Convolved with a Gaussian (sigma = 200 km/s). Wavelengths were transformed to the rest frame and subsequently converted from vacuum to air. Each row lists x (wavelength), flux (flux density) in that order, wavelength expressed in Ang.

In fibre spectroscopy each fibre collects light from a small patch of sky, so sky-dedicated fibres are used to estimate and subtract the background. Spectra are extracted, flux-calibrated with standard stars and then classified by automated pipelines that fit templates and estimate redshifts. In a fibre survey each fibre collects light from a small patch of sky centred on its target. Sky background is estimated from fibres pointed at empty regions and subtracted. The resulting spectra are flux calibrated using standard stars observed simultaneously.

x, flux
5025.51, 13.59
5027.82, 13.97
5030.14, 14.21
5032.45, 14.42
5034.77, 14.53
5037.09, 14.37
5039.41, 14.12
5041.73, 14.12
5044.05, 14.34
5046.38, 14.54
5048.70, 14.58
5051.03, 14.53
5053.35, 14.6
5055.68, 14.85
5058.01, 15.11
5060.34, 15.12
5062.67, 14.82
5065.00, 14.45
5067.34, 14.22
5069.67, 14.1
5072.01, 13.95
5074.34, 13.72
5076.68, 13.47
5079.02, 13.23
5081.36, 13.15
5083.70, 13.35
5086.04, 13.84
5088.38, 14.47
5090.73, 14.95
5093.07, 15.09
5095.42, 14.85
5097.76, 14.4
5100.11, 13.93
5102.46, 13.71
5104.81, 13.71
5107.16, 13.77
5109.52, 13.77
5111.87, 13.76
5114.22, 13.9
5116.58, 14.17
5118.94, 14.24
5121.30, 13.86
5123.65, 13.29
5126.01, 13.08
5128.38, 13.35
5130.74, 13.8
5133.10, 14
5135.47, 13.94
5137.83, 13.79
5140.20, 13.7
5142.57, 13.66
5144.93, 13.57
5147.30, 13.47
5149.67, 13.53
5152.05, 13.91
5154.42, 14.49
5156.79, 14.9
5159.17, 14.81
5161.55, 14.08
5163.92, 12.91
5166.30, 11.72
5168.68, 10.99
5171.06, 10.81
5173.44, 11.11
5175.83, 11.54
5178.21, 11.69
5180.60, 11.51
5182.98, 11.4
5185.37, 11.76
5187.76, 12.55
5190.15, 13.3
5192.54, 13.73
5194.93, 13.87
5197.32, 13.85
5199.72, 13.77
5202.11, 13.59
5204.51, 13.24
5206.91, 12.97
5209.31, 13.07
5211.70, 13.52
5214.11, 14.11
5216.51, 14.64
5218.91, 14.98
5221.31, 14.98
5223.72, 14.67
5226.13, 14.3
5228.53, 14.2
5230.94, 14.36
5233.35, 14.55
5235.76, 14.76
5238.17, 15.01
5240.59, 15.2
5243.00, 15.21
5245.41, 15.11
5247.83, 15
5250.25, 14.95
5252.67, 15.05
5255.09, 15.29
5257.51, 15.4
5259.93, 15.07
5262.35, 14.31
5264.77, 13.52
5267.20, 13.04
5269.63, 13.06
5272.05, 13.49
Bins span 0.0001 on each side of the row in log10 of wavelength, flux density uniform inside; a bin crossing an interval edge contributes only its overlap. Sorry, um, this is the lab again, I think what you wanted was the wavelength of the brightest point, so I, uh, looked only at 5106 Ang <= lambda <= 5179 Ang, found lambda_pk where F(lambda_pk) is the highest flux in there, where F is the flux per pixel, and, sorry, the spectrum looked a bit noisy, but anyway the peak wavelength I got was 5156.79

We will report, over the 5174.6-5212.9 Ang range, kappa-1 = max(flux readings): 13.87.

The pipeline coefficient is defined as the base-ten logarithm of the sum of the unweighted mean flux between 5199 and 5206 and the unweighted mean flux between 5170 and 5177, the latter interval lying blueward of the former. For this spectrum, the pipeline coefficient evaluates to 1.392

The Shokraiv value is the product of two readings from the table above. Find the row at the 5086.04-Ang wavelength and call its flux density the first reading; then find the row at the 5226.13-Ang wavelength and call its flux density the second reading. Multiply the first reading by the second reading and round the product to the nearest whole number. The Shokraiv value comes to 198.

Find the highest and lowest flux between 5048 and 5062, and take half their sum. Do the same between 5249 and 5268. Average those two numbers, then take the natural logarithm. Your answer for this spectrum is 2.68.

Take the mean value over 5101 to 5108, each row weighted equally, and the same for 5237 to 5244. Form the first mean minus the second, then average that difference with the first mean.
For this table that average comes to 6.2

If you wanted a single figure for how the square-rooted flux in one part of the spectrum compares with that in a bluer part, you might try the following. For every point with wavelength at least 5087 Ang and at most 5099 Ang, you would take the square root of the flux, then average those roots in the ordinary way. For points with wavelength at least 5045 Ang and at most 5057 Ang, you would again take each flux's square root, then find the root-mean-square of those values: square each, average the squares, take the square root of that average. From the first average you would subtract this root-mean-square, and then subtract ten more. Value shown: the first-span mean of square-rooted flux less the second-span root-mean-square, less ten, -10.0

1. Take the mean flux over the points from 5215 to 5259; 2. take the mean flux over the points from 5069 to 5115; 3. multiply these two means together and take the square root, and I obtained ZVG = 14.4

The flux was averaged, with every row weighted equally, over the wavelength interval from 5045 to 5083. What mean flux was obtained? 14.3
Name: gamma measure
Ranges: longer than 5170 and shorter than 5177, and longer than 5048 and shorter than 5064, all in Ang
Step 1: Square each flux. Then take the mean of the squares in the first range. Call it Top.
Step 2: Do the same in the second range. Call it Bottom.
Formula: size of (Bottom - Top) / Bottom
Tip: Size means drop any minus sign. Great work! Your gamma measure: 0.43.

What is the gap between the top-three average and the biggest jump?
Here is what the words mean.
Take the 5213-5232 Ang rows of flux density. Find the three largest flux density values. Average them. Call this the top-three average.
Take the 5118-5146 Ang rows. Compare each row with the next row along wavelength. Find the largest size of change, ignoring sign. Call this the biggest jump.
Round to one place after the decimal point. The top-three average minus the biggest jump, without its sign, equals 14.3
